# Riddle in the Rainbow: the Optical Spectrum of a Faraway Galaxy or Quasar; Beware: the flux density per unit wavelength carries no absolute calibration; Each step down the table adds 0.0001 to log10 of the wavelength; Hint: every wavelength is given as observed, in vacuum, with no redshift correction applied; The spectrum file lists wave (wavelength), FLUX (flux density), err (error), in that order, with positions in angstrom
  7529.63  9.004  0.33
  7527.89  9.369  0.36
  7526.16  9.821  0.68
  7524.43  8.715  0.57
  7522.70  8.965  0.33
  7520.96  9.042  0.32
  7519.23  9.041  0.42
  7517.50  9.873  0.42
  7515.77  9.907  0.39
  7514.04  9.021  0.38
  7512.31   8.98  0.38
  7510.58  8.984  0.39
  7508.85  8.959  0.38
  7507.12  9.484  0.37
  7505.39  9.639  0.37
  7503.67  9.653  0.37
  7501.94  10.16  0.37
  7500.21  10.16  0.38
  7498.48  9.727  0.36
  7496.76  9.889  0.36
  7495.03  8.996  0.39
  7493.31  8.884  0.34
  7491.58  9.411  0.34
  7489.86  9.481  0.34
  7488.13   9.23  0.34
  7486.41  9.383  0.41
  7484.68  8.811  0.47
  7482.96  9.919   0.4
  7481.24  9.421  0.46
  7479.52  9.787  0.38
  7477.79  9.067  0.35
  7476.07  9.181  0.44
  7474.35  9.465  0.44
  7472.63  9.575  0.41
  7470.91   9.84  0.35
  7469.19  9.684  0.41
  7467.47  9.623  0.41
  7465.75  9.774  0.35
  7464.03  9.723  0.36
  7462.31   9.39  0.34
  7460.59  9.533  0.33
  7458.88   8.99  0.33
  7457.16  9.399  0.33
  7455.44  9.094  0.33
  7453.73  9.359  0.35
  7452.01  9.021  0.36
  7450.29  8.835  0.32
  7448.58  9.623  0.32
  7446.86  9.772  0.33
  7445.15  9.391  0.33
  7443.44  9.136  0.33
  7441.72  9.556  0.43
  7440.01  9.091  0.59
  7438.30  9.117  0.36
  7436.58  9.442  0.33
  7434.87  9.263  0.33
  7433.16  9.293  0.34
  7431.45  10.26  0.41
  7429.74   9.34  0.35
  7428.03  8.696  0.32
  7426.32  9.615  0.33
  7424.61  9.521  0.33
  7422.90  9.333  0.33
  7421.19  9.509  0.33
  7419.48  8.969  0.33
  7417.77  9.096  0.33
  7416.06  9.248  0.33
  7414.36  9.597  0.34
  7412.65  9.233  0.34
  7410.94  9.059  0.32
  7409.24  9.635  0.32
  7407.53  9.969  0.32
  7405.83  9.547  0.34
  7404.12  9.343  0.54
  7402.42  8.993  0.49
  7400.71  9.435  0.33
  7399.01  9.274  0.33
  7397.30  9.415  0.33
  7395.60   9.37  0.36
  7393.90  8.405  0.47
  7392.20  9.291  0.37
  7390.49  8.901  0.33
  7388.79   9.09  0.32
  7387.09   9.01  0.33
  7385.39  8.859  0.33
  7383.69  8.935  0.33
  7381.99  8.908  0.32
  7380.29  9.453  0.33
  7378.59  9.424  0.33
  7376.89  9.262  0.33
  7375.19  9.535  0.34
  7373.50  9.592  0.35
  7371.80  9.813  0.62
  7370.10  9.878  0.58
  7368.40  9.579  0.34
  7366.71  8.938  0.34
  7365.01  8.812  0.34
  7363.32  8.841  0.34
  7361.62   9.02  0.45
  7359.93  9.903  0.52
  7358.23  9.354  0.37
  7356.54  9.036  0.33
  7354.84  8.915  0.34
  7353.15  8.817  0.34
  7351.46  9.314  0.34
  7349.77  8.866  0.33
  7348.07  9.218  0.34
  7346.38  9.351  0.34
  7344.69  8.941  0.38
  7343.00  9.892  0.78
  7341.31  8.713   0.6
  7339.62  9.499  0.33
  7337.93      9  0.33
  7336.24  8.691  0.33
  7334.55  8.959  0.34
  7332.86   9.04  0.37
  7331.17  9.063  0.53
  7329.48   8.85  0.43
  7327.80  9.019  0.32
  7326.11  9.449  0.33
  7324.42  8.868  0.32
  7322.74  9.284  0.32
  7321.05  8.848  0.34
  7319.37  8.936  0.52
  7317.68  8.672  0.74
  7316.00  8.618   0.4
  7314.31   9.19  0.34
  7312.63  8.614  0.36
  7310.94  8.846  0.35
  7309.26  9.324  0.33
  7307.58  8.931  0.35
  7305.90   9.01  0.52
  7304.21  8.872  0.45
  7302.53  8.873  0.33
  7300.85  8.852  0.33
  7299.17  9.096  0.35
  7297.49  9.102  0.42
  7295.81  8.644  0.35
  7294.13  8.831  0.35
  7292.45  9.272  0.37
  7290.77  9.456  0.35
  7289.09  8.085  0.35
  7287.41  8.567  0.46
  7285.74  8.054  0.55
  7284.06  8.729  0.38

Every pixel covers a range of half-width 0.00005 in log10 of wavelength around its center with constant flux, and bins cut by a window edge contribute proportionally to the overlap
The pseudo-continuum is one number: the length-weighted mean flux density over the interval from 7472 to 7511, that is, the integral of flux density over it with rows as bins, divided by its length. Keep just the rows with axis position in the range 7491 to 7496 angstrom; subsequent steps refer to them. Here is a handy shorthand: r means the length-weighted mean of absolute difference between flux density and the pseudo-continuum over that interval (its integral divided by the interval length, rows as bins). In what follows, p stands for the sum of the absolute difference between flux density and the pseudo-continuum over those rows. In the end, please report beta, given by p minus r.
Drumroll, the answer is 0.69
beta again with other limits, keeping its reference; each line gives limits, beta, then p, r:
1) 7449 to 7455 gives 0.77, 1.14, 0.363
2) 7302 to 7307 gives 1.07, 1.60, 0.529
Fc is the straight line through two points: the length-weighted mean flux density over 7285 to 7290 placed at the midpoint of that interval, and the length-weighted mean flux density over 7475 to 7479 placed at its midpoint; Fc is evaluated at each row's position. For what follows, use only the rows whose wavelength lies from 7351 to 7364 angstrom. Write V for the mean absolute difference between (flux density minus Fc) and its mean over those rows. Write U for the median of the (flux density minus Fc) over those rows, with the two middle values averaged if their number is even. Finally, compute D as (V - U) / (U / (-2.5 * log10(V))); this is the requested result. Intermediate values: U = 0.42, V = 0.283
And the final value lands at -0.4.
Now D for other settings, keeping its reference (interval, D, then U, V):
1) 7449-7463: 0.8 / 0.14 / 0.207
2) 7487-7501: 0.9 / 0.19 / 0.331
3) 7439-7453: 0.3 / 0.24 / 0.284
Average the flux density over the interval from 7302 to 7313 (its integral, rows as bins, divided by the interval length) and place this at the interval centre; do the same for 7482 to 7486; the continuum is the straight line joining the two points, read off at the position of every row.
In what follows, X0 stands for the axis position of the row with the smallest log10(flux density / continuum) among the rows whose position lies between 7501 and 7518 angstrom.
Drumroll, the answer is 7508.85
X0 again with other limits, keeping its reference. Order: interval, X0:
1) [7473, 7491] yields 7484.68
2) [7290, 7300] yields 7295.81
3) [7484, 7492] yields 7484.68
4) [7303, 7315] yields 7312.63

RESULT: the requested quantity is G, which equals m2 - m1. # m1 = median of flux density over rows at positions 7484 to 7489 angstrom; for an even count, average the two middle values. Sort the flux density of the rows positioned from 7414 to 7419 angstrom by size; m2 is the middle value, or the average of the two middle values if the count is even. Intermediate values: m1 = 9.2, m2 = 9.25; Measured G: 0.0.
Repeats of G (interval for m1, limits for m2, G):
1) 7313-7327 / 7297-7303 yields 0.1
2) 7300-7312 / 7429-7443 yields 0.4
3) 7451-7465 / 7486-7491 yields 0.0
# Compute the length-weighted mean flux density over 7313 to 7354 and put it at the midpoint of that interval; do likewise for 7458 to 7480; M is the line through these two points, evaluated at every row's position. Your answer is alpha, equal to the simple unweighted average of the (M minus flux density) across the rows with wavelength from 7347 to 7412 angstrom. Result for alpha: -0.04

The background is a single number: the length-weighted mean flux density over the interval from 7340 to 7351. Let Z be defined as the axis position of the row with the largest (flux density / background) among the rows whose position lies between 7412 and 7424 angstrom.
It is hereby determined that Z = 7414.36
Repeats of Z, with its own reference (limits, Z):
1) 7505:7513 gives 7505.39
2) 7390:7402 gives 7400.71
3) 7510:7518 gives 7515.77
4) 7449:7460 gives 7457.16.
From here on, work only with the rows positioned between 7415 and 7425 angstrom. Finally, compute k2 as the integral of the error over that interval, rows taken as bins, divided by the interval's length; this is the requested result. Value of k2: 0.330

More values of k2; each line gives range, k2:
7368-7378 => 0.428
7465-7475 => 0.395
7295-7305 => 0.372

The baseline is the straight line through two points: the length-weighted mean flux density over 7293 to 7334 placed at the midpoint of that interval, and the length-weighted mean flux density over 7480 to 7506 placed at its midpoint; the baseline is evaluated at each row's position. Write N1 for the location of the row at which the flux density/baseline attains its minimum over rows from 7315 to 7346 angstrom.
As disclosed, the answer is 7316.00 angstrom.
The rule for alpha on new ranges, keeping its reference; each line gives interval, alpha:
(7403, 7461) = 0.03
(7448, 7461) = 0.22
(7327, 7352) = -0.03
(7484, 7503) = 0.12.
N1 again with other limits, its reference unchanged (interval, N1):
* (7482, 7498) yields 7484.68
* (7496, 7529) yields 7524.43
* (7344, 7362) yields 7353.15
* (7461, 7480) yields 7477.79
